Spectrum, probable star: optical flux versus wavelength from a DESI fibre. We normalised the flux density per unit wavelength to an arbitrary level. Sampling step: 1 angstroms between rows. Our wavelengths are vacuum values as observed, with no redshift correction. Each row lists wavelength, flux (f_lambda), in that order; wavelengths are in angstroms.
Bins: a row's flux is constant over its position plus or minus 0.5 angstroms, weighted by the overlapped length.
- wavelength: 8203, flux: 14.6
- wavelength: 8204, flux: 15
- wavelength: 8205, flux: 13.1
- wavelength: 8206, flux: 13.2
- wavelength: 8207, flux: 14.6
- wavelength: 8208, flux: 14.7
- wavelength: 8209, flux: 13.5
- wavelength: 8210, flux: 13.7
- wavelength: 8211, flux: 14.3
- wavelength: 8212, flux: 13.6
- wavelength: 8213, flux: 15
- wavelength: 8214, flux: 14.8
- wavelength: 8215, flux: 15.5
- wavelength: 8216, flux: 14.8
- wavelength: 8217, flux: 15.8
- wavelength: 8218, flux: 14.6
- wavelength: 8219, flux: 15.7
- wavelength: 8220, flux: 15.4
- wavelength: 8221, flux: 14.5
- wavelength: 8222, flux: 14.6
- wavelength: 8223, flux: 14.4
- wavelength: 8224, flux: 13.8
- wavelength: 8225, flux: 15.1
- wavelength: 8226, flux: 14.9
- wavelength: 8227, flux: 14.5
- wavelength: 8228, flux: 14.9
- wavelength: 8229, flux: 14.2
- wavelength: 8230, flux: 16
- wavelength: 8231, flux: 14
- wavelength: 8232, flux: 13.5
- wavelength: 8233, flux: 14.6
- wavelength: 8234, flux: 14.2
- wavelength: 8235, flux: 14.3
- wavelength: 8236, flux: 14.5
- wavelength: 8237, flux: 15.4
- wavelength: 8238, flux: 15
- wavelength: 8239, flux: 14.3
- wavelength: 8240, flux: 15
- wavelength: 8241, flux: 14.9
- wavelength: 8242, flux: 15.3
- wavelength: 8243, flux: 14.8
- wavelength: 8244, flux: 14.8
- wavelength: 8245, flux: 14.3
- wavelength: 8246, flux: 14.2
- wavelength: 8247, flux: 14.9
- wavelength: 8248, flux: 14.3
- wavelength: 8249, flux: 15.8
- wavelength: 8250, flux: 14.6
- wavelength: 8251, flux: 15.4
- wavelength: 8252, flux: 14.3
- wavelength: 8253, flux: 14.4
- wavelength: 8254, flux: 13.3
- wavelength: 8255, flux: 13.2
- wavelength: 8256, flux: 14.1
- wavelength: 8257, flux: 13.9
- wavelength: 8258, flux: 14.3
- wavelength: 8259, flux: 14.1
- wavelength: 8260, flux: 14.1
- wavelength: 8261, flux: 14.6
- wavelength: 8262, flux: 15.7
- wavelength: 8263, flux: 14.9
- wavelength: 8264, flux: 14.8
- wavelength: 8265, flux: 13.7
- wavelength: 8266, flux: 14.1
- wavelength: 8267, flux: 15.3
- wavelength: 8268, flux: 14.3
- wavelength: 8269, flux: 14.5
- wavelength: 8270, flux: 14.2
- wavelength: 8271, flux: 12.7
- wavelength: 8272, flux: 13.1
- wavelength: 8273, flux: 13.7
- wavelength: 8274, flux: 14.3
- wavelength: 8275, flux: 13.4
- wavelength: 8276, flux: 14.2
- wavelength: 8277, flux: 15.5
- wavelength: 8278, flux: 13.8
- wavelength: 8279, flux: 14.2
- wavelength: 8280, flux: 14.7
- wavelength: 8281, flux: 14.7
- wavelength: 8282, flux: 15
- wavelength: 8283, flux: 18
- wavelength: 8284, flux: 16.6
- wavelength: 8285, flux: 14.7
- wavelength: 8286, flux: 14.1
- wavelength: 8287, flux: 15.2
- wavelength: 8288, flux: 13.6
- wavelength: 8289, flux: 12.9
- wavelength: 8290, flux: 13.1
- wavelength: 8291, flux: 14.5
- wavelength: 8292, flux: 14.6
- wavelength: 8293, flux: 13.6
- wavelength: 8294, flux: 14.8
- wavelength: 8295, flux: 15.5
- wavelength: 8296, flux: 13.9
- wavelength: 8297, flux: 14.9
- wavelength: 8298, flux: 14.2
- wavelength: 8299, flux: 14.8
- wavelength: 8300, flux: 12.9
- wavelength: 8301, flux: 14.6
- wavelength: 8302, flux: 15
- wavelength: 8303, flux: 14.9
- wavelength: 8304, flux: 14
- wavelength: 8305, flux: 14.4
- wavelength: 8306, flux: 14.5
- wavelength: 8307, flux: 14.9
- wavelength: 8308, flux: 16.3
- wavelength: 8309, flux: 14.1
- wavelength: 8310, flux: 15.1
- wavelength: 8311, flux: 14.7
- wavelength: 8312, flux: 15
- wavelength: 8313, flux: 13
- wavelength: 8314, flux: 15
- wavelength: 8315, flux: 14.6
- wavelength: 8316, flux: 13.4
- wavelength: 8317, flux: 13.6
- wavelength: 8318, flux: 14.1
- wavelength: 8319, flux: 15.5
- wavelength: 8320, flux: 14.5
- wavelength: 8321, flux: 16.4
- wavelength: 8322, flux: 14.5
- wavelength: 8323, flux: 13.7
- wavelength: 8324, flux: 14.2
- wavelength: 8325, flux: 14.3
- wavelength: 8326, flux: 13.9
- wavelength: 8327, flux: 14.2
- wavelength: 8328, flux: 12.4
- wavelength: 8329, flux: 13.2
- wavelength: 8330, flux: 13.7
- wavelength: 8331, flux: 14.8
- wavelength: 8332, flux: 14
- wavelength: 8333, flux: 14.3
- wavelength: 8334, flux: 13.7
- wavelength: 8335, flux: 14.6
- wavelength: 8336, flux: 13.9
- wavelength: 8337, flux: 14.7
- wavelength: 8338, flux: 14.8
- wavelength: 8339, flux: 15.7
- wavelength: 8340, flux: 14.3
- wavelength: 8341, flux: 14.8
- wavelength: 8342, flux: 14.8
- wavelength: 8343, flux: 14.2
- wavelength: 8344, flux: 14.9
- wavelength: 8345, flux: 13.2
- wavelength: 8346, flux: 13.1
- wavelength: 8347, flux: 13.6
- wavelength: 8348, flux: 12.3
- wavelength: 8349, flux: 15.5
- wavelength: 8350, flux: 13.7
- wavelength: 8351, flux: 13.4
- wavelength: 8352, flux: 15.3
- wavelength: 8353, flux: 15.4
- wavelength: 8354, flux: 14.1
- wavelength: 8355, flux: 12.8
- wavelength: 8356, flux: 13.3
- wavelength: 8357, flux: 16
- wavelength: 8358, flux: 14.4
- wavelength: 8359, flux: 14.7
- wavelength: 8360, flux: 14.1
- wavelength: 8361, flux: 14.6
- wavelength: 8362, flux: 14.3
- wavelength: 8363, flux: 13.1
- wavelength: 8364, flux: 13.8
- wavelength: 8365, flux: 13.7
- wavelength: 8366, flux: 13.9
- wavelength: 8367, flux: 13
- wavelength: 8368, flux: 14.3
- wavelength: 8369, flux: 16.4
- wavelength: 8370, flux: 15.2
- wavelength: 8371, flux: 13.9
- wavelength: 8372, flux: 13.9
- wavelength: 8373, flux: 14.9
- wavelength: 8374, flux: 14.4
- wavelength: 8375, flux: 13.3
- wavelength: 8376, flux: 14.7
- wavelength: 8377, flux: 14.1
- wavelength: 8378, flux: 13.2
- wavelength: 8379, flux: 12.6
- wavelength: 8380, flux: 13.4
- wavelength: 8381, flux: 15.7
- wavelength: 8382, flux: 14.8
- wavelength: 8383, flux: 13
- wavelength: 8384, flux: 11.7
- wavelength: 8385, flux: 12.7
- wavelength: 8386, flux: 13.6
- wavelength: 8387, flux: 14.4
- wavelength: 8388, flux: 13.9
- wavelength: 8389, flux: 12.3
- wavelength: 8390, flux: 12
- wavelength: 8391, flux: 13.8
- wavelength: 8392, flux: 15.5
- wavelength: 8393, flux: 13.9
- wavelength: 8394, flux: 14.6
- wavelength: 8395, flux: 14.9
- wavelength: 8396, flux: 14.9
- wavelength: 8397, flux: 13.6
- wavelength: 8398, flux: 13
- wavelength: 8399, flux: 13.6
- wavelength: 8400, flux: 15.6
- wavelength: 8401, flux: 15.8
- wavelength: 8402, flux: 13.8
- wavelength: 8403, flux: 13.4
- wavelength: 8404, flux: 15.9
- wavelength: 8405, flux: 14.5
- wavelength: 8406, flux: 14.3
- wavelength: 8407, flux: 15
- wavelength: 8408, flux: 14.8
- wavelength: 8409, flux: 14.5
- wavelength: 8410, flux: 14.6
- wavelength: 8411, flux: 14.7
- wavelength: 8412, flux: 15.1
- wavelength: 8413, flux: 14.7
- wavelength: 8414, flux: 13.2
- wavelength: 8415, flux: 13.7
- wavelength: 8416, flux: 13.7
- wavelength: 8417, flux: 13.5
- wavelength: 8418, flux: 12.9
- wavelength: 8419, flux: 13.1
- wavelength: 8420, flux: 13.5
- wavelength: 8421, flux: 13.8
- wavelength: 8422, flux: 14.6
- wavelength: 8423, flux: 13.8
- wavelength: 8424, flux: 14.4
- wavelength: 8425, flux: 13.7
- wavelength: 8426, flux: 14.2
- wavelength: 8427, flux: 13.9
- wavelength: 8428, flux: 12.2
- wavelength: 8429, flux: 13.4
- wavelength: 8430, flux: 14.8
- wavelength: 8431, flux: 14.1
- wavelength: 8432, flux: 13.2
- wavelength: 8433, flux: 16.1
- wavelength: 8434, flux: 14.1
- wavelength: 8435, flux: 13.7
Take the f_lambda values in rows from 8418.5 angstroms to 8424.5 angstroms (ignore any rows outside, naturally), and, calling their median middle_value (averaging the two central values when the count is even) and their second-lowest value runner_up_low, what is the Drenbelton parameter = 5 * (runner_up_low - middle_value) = -1.5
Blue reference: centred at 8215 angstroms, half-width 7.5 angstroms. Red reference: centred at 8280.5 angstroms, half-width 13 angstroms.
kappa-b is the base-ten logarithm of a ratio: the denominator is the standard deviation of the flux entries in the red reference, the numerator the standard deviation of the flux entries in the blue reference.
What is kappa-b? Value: -0.20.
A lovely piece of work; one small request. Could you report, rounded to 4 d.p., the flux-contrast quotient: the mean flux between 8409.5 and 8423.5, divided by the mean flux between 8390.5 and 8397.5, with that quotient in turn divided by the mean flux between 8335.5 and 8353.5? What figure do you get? 0.0673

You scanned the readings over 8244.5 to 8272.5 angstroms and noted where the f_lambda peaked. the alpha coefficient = 8249 angstroms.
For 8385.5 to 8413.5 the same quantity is 8404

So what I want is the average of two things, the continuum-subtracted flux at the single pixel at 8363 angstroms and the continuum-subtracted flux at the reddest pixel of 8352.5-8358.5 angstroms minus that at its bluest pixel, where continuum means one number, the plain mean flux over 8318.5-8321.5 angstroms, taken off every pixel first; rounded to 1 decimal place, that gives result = -1.7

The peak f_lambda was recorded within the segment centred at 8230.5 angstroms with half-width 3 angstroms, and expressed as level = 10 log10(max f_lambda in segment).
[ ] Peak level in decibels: 12.0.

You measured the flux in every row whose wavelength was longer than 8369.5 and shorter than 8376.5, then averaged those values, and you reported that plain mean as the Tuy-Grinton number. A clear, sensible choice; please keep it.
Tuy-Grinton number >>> 14.3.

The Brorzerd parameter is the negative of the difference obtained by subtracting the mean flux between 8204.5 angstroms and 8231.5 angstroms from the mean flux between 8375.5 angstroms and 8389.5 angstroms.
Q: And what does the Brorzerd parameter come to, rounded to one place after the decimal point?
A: 1.0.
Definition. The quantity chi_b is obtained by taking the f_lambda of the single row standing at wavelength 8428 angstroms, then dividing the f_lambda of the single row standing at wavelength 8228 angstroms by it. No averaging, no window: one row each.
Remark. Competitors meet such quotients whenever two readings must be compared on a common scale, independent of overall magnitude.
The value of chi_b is 1.22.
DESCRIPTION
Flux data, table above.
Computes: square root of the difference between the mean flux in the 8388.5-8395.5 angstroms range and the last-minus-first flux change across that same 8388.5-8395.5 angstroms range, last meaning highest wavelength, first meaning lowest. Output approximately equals 3.36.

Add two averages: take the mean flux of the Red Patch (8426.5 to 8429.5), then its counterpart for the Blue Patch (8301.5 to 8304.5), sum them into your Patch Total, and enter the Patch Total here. 27.8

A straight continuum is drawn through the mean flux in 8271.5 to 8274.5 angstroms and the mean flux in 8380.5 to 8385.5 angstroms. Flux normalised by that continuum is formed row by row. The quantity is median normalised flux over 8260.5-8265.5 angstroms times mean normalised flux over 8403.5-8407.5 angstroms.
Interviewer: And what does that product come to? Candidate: 1.19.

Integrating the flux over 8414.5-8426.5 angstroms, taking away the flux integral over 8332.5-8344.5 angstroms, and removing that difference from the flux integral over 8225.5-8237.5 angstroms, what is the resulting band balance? 185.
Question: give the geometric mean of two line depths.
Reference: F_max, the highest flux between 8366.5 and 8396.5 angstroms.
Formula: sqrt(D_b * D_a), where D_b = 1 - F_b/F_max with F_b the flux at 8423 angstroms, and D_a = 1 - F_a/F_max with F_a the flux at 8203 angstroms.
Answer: 0.132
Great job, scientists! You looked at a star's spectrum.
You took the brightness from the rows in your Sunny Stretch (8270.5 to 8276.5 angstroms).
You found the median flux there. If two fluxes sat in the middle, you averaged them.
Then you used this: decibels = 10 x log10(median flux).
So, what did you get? 11.3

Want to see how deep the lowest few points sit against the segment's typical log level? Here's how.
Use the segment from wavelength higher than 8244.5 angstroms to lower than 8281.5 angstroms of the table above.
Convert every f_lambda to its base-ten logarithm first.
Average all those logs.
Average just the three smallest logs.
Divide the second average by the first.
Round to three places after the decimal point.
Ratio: 0.964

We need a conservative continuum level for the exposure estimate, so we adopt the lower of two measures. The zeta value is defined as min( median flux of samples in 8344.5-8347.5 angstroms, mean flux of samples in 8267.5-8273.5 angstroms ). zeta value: 13.2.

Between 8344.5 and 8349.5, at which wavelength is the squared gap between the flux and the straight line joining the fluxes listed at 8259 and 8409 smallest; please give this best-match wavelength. 8347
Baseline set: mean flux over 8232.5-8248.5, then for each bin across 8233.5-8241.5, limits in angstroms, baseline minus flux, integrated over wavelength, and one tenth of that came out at 0.0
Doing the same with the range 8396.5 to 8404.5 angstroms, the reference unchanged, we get 0.3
